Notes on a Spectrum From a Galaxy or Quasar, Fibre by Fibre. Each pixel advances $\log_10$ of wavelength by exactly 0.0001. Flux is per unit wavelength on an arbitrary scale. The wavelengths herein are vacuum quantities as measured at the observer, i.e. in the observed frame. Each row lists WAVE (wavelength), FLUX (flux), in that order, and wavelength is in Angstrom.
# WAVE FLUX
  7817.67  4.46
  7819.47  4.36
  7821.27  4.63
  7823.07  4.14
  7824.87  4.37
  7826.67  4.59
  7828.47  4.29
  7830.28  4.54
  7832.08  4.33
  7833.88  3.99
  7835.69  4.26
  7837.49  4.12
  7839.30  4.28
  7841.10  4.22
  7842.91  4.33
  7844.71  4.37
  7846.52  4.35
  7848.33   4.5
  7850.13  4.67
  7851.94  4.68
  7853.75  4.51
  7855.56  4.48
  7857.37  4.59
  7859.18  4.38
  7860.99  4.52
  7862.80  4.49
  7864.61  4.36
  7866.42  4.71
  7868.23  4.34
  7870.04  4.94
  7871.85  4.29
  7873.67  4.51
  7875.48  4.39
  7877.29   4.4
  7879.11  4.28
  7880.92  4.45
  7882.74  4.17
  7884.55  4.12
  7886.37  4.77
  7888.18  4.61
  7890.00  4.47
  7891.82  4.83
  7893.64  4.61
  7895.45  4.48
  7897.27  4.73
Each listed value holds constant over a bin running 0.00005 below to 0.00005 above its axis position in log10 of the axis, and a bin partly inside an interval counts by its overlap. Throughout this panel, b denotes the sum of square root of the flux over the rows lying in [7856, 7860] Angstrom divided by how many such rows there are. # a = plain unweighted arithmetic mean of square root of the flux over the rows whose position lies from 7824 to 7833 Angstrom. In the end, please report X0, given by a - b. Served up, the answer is -0.014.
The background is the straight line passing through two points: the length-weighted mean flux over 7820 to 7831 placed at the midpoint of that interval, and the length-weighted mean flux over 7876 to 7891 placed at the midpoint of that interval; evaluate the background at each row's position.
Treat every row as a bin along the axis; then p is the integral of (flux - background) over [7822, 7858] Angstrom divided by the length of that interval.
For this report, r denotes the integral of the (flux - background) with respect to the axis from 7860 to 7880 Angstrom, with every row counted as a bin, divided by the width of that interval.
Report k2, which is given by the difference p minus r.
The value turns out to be -0.10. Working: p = -0.04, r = 0.062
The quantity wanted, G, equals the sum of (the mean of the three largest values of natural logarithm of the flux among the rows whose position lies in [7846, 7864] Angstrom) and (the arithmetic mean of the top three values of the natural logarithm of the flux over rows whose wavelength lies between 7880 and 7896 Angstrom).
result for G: 3.09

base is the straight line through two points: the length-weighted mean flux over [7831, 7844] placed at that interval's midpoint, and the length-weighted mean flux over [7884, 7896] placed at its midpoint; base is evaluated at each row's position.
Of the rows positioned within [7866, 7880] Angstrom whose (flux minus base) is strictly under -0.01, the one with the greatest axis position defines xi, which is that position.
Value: 7879.11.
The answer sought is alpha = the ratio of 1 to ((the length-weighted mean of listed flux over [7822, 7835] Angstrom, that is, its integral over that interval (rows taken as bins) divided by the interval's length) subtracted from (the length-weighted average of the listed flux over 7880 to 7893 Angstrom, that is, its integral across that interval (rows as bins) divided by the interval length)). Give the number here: 6.1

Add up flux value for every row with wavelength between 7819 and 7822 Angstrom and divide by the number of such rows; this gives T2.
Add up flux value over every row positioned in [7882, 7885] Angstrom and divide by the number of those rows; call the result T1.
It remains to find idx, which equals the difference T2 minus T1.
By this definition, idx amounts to 0.35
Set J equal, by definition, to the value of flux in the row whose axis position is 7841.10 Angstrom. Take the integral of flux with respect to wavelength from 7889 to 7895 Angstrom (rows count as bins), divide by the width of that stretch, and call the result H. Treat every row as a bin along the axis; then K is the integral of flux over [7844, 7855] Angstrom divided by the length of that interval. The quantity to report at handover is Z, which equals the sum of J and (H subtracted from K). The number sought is 4.1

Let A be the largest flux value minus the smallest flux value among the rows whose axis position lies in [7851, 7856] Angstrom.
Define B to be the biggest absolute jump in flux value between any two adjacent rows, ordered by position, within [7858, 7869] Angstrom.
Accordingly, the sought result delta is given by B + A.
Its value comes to 0.57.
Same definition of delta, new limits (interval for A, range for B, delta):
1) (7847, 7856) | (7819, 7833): 0.69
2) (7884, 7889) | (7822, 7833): 0.95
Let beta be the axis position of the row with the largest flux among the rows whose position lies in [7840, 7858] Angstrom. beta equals 7851.94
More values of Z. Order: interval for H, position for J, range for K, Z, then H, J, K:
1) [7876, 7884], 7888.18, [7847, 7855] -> 4.9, 4.32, 4.61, 4.57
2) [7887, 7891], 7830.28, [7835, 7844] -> 4.2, 4.56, 4.54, 4.25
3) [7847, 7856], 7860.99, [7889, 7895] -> 4.6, 4.56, 4.52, 4.62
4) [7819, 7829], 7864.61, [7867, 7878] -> 4.4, 4.41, 4.36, 4.49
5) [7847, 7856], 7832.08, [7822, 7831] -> 4.2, 4.56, 4.33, 4.39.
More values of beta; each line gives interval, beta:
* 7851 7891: 7870.04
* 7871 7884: 7873.67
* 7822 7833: 7826.67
